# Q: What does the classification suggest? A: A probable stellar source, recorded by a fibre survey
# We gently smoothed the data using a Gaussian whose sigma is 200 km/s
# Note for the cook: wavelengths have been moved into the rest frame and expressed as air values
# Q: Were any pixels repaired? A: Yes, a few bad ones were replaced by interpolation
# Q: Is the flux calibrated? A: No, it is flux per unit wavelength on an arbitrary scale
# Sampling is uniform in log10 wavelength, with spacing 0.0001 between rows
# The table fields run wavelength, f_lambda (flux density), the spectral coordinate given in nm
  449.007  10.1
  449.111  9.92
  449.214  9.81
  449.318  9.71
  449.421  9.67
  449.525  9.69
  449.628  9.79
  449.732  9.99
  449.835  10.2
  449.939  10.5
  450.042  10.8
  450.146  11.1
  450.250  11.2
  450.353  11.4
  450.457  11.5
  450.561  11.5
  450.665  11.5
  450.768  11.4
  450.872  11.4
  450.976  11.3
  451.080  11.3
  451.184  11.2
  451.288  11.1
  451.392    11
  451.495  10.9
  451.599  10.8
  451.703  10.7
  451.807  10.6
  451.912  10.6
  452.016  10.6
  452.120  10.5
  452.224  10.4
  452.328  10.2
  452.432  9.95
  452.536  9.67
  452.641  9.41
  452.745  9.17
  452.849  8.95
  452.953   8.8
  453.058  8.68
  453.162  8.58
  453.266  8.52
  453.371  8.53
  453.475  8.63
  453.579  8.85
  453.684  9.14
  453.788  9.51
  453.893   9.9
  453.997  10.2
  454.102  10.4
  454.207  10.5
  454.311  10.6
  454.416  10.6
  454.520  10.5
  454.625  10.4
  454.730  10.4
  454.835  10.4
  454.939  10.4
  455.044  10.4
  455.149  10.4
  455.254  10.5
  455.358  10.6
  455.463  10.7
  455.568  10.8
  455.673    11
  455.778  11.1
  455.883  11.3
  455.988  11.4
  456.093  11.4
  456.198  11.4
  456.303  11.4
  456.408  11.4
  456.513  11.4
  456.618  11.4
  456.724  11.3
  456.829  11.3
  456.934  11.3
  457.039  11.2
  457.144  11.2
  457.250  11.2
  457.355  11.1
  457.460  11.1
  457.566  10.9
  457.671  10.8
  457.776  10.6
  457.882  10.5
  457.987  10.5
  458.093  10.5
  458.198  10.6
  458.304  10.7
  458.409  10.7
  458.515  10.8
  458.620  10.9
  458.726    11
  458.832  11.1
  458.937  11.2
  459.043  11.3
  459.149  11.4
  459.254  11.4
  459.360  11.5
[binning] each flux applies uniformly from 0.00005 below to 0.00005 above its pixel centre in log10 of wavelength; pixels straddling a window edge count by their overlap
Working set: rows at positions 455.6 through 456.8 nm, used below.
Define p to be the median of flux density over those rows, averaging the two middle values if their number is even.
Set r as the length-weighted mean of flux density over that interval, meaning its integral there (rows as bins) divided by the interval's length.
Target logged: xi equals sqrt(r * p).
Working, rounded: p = 11.40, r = 11.3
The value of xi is 11.35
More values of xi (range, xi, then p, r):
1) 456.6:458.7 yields 10.91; 10.90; 10.9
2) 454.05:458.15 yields 10.84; 10.80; 10.9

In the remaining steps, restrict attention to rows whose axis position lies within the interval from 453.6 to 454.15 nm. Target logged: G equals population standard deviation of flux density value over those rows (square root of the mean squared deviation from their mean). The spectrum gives 0.46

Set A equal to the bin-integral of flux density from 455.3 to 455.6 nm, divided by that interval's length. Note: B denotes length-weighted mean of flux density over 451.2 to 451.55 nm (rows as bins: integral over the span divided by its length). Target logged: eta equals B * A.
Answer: 118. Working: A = 10.7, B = 11.0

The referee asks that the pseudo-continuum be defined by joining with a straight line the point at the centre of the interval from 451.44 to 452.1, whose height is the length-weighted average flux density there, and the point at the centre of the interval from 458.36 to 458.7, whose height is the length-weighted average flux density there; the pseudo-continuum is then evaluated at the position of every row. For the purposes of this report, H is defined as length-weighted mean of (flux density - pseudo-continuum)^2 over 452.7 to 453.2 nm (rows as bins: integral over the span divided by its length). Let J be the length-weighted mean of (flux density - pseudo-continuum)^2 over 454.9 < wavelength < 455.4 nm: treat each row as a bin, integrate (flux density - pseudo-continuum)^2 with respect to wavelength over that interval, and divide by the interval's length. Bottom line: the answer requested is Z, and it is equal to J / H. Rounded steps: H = 3.56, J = 0.09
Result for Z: 0.0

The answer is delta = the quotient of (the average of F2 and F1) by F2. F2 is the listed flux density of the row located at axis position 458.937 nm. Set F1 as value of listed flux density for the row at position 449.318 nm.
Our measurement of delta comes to 0.93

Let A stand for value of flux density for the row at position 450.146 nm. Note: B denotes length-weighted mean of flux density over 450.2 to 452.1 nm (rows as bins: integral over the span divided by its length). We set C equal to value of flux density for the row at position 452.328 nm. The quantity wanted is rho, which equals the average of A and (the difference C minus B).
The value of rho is 5.10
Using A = 11.1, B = 11.1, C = 10.2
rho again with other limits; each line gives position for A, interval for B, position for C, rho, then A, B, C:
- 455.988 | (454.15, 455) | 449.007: 5.51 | 11.4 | 10.5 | 10.1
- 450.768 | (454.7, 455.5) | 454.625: 5.66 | 11.4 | 10.5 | 10.4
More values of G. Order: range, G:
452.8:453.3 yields 0.15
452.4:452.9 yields 0.35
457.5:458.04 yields 0.16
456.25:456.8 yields 0.04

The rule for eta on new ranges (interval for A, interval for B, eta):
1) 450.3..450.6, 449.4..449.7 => 112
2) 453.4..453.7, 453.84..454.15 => 90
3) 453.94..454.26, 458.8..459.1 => 116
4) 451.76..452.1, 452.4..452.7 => 102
